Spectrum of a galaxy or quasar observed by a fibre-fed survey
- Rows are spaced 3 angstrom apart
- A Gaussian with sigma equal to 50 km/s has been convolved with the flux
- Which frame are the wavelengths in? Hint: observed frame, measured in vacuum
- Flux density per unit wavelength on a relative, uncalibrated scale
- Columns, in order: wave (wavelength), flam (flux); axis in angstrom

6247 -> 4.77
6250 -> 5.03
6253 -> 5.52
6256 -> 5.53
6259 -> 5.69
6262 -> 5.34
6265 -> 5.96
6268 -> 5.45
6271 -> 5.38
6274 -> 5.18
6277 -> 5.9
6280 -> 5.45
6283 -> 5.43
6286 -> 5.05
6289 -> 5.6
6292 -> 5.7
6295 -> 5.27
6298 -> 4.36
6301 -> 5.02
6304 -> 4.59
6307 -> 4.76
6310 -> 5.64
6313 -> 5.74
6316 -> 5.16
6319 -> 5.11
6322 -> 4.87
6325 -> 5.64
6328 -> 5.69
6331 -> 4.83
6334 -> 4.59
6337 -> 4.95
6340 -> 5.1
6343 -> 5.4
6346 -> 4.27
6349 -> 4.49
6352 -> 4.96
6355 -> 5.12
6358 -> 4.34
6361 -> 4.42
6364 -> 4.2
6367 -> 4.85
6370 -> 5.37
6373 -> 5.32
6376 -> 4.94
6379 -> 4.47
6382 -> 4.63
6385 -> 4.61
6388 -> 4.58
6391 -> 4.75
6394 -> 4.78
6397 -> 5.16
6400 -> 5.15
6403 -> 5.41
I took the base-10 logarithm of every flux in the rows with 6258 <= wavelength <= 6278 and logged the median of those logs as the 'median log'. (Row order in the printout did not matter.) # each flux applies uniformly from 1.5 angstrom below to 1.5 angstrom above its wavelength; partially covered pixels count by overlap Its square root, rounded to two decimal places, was 0.86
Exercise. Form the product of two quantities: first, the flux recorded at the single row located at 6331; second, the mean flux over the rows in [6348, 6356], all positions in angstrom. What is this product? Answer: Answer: 23.5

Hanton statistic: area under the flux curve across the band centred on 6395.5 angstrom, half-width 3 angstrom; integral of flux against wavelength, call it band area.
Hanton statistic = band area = 29.8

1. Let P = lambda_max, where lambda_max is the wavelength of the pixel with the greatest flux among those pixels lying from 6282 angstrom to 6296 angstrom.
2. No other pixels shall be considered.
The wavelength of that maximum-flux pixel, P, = 6292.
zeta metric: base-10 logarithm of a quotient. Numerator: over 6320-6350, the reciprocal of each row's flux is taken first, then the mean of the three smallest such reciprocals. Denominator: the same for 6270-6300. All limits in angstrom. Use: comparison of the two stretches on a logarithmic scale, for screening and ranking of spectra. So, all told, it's 0.012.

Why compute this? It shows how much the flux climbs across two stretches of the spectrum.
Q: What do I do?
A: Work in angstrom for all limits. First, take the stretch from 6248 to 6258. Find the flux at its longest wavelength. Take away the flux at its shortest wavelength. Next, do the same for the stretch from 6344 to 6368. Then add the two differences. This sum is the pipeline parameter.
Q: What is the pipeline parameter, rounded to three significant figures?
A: 1.08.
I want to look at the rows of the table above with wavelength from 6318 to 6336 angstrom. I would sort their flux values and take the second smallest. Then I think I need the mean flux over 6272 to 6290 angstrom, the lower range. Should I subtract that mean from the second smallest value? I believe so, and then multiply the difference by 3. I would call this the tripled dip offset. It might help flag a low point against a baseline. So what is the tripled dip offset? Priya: -1.8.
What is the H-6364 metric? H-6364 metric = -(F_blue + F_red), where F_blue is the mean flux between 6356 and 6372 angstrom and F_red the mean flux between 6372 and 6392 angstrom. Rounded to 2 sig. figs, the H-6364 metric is -9.4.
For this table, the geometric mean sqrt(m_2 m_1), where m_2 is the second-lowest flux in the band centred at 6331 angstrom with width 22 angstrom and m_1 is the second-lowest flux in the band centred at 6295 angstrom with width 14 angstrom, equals 4.92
